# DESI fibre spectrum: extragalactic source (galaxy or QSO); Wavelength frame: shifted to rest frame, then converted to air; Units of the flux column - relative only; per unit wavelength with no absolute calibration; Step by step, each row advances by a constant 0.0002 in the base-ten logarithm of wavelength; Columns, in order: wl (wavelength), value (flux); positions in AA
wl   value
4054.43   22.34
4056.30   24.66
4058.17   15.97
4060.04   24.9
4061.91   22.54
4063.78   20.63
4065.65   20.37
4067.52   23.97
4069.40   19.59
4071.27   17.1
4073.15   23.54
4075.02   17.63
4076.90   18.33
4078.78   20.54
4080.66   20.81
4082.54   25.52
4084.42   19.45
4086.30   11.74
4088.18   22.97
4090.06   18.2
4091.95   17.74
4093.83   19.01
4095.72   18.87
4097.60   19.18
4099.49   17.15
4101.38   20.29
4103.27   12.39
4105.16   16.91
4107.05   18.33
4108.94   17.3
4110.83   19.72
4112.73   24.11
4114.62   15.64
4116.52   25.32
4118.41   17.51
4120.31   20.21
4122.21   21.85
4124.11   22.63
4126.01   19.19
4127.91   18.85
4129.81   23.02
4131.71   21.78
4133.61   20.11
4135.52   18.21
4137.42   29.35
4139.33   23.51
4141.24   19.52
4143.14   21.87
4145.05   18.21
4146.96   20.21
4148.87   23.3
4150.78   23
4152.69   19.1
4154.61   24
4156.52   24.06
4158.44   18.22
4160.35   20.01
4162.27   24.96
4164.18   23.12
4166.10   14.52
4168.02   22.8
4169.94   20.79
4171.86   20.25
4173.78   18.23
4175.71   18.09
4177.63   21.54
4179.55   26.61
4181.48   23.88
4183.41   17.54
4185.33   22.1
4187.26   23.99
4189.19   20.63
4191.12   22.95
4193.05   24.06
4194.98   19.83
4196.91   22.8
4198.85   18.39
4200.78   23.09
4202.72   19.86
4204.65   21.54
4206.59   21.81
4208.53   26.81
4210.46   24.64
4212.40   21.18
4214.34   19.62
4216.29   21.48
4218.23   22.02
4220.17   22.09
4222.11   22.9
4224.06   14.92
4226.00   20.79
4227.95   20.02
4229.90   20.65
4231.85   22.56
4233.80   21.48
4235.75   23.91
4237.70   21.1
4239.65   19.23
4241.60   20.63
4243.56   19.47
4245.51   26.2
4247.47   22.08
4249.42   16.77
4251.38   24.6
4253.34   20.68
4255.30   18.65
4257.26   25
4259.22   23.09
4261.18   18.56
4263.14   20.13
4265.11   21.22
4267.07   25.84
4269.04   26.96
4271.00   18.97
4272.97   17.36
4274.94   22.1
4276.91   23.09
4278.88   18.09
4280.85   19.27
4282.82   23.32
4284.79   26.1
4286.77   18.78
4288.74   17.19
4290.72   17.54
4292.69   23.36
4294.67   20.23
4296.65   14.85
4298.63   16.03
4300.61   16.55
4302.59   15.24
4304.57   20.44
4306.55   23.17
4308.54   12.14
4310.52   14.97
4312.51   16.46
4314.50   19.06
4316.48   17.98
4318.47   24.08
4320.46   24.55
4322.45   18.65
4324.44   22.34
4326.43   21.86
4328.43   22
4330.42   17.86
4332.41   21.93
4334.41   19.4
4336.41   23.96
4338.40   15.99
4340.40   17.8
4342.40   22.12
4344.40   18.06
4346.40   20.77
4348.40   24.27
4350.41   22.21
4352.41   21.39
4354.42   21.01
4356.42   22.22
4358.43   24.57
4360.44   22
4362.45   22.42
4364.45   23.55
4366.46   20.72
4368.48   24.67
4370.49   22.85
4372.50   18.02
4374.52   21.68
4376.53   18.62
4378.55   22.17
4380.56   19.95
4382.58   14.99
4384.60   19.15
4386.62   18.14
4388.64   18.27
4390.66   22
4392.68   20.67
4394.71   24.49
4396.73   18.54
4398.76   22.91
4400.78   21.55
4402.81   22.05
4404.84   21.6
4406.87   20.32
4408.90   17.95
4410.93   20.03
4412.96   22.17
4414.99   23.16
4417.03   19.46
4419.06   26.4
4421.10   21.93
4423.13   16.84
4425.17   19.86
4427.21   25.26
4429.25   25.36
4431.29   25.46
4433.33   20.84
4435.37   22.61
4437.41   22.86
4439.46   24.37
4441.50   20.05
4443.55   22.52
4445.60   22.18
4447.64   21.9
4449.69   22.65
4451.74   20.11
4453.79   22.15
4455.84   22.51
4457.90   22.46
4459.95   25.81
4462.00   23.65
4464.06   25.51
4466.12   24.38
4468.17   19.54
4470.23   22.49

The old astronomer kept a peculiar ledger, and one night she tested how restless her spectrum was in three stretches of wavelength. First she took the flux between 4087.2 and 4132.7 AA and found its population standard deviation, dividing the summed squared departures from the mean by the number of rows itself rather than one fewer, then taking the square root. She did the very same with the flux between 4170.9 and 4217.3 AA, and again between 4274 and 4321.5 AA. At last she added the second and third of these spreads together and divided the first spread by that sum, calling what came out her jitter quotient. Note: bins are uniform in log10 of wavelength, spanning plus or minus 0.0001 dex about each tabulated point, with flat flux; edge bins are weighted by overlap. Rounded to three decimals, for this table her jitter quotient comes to 0.469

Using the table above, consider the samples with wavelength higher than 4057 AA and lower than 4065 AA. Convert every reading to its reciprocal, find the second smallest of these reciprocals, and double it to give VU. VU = 0.089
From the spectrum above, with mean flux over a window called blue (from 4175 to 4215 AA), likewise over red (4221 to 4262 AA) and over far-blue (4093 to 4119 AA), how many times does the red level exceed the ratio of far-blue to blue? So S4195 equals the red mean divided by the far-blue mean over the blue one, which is 24.8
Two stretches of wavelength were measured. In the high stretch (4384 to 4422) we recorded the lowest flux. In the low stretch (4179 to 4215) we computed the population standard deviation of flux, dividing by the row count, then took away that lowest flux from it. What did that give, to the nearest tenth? -15.5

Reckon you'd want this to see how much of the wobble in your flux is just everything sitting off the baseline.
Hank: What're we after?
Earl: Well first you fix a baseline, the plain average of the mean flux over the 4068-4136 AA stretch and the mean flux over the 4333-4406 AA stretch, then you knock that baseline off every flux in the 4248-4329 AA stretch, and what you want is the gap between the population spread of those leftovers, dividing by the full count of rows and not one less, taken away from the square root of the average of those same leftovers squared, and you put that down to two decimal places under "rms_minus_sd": 0.00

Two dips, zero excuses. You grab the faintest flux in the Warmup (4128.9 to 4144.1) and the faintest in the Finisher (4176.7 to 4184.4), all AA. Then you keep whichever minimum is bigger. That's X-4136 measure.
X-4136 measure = 18.2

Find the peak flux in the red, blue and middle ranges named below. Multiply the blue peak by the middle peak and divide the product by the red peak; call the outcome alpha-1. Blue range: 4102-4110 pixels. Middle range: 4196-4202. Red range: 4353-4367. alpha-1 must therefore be 17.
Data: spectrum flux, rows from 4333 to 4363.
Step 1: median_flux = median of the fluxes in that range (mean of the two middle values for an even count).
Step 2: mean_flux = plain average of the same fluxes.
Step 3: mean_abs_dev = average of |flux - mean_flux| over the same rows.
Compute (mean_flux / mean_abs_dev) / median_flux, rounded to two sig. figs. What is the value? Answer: 0.51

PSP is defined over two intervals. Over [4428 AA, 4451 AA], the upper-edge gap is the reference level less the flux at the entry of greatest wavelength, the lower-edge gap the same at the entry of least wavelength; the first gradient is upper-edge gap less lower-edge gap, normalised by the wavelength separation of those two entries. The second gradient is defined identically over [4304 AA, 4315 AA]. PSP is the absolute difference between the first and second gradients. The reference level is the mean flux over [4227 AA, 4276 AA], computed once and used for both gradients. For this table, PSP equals 0.01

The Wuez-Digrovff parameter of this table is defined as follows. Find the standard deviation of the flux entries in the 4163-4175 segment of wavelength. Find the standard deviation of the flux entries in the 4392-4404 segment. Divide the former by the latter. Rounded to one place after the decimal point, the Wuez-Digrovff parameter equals 1.6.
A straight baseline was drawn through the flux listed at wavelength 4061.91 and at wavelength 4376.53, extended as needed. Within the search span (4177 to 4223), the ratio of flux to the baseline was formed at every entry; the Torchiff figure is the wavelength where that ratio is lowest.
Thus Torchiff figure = 4183.41 AA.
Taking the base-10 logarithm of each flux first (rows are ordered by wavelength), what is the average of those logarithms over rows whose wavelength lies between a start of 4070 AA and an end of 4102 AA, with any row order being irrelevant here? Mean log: 1.280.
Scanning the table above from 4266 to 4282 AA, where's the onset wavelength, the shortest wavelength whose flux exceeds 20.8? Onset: 4267.07 AA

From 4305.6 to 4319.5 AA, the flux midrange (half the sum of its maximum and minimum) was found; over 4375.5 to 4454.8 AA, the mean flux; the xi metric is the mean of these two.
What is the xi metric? 19.7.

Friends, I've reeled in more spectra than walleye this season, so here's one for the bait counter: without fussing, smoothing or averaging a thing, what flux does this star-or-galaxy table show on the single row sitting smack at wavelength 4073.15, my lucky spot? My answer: 23.54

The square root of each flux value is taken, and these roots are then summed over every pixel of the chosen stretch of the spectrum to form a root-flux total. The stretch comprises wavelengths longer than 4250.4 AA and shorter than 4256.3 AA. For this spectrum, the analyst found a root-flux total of 13.8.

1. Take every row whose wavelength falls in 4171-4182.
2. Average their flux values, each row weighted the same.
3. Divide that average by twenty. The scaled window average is 1.07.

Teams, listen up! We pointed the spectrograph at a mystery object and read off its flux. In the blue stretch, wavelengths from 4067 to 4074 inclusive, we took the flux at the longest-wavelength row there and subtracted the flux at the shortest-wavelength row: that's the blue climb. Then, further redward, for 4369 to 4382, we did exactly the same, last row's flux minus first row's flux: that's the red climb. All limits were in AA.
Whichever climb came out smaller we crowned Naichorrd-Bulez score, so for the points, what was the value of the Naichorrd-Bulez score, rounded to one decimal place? -2.9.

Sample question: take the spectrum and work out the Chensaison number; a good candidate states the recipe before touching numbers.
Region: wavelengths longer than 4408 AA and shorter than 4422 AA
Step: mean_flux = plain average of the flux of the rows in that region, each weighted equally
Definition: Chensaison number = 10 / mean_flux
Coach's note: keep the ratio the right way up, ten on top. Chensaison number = 0.463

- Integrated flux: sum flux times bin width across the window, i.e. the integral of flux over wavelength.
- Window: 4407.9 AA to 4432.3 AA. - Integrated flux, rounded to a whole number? 537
